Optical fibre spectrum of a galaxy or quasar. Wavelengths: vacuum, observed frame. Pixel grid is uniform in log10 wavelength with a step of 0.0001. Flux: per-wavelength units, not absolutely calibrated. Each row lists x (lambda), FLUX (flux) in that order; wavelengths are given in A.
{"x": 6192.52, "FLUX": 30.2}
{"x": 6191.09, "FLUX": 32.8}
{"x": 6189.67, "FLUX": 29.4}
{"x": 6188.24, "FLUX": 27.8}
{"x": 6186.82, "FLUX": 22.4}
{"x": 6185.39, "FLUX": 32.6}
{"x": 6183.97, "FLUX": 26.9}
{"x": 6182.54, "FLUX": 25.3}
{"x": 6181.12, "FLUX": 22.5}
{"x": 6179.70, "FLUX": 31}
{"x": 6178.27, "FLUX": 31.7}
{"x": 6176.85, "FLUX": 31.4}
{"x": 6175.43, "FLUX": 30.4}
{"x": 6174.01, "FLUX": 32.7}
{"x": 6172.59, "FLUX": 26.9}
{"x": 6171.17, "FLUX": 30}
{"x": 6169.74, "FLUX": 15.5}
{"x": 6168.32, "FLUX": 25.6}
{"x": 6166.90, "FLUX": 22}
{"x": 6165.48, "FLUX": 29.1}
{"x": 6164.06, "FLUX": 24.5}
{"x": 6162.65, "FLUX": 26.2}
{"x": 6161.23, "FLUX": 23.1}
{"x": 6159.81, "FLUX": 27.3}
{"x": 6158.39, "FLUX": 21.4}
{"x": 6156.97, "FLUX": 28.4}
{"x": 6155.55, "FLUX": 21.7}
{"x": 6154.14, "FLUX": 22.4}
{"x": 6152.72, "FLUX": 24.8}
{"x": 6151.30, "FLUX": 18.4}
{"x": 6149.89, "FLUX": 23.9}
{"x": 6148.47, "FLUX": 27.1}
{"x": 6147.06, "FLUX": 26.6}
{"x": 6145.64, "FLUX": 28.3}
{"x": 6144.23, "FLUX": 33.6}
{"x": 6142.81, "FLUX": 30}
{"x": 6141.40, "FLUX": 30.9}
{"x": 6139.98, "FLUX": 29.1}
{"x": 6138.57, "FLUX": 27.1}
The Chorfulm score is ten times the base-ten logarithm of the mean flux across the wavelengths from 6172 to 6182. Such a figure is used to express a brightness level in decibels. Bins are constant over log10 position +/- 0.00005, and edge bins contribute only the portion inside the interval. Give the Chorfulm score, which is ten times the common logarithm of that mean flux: 14.7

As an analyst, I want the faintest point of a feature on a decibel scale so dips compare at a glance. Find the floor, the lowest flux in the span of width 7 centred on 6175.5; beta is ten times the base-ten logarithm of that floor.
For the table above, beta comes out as 14.3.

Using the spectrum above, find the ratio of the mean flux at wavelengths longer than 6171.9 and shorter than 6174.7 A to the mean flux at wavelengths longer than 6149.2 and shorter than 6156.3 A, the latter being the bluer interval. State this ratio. 1.34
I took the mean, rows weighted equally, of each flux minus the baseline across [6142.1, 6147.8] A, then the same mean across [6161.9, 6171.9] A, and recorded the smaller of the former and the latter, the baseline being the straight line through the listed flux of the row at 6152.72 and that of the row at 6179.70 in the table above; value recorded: -3.4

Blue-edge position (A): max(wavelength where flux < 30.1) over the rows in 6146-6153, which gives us 6152.72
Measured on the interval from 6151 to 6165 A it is 6164.06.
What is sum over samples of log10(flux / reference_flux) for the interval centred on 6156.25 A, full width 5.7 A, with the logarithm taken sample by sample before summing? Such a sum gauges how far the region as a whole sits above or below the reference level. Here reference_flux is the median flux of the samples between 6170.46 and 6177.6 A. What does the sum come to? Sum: -0.5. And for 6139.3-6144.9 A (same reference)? 0.0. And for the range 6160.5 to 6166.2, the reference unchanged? -0.3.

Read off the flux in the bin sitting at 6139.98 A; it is 29.1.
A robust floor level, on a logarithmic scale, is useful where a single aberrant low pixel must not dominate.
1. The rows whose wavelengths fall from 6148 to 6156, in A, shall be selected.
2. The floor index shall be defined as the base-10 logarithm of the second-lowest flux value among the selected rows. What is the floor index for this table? 1.34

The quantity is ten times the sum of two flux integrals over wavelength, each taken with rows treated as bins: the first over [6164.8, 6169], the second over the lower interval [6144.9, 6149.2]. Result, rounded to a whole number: 2250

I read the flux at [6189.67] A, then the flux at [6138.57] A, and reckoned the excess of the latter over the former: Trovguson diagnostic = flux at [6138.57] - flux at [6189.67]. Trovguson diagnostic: -2.3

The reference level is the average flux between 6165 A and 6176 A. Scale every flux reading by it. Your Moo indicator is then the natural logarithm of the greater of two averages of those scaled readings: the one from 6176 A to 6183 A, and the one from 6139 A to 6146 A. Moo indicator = 0.14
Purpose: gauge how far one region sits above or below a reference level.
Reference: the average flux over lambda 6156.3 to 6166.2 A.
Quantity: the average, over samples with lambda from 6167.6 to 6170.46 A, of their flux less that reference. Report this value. -5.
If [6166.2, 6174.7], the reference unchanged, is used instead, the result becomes 0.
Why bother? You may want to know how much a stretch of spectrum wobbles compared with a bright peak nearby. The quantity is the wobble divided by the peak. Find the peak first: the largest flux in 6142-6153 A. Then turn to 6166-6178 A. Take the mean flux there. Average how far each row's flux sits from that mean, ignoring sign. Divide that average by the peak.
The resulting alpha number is 0.129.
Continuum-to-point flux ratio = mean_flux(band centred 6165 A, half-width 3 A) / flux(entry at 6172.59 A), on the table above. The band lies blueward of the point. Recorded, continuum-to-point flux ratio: 0.95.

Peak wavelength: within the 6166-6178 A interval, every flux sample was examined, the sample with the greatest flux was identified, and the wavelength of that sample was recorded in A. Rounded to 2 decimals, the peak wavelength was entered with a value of 6174.01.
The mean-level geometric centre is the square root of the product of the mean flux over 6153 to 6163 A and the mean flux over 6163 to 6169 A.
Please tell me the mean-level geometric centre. 24.8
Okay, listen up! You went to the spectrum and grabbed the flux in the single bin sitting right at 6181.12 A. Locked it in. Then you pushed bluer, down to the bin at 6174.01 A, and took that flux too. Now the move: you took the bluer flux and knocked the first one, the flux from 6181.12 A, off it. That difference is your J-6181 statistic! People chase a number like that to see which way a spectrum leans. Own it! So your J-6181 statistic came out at 10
